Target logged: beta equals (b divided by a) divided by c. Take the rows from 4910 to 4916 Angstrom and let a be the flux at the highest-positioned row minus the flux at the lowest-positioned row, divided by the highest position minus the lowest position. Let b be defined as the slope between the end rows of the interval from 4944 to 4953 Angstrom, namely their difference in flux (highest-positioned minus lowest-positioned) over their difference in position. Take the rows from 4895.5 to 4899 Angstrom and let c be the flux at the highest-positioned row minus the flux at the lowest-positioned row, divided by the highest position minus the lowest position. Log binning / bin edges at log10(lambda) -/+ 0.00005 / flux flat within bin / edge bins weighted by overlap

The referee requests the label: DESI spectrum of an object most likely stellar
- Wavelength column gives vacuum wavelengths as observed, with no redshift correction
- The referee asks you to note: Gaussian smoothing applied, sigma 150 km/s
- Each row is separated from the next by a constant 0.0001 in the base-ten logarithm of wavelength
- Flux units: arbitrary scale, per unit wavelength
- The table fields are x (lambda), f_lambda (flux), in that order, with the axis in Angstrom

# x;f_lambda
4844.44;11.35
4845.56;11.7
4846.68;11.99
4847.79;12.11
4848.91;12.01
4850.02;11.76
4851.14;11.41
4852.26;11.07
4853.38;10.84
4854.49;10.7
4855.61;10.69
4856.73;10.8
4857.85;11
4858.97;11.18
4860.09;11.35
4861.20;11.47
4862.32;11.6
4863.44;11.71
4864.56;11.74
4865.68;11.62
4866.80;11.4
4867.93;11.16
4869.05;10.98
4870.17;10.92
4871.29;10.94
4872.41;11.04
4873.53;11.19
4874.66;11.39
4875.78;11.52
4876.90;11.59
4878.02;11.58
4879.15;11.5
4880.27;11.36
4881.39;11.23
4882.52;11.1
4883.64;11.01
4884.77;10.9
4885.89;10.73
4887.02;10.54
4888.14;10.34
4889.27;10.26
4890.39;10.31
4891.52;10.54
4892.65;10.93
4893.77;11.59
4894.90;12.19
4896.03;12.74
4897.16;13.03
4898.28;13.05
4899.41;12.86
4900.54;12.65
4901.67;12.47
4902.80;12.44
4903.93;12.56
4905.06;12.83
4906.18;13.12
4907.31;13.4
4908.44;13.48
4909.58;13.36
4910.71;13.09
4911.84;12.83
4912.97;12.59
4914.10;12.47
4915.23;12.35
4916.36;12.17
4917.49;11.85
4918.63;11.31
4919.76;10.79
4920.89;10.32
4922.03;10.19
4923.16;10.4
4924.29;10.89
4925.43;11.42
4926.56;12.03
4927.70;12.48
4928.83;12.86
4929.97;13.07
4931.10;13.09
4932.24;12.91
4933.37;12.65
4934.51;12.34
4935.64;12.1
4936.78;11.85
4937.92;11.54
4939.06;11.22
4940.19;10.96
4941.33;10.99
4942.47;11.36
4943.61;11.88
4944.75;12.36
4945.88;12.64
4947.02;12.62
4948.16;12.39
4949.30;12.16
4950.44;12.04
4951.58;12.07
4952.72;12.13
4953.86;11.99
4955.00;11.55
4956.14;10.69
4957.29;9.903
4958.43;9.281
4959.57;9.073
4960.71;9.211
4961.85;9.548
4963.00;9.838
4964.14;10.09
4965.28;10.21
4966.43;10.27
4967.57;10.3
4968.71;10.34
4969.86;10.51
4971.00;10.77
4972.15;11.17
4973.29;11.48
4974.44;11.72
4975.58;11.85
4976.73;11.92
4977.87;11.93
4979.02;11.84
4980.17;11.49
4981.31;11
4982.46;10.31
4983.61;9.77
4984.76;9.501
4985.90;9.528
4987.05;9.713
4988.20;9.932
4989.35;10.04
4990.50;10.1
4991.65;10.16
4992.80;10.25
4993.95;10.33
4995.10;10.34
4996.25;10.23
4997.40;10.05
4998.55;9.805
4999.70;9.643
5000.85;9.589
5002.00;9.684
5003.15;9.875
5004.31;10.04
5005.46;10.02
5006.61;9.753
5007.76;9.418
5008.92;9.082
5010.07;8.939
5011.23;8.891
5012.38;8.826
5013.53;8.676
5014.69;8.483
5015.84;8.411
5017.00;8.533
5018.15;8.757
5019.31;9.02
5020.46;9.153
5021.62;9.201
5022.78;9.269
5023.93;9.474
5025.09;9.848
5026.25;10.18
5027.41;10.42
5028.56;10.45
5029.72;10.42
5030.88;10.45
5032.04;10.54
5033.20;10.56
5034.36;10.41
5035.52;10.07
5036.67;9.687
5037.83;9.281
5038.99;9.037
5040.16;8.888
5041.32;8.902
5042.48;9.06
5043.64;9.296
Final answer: 1.3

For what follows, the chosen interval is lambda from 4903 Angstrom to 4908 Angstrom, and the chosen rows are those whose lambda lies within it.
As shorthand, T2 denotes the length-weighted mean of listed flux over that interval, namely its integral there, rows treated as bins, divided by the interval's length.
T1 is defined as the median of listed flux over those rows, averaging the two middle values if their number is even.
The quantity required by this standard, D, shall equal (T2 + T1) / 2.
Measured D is 13.0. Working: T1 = 13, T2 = 13.0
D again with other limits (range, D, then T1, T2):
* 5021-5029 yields 9.8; 10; 9.8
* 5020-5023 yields 9.2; 9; 9.2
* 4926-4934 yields 12.8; 13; 12.7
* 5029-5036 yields 10.4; 10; 10.4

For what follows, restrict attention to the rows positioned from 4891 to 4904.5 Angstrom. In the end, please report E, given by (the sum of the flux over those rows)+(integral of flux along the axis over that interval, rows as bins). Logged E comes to 312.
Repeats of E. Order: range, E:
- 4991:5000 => 172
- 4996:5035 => 700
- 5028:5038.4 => 198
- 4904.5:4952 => 1084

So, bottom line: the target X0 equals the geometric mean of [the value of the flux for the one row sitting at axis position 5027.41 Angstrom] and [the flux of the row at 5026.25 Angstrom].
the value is 10.3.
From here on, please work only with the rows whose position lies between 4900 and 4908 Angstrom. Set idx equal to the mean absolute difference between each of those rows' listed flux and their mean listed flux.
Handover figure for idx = 0.29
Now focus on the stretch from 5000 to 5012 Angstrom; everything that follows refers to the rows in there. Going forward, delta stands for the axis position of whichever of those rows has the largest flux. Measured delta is 5004.31 Angstrom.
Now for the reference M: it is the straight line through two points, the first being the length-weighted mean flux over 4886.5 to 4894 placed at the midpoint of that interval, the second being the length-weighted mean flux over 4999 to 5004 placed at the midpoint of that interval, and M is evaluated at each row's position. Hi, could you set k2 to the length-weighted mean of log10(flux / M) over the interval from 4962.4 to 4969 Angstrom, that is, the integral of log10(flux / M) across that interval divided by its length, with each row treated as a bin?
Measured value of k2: 0.01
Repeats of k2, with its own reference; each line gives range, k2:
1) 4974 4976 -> 0.07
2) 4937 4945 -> 0.05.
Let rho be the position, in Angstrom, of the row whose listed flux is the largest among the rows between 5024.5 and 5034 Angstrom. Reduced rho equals 5033.20 Angstrom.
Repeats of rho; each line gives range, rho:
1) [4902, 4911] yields 4908.44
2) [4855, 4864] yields 4863.44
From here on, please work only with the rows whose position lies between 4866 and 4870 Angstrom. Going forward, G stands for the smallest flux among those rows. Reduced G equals 10.98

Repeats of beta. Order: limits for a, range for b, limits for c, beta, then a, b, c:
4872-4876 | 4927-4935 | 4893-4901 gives -0.9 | 0.14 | -0.02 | 0.16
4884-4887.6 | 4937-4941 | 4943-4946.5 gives 4.8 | -0.16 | -0.26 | 0.33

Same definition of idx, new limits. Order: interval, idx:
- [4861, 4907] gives 0.64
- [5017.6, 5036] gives 0.56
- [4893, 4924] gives 0.73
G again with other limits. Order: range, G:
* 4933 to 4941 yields 10.96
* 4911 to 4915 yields 12.47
